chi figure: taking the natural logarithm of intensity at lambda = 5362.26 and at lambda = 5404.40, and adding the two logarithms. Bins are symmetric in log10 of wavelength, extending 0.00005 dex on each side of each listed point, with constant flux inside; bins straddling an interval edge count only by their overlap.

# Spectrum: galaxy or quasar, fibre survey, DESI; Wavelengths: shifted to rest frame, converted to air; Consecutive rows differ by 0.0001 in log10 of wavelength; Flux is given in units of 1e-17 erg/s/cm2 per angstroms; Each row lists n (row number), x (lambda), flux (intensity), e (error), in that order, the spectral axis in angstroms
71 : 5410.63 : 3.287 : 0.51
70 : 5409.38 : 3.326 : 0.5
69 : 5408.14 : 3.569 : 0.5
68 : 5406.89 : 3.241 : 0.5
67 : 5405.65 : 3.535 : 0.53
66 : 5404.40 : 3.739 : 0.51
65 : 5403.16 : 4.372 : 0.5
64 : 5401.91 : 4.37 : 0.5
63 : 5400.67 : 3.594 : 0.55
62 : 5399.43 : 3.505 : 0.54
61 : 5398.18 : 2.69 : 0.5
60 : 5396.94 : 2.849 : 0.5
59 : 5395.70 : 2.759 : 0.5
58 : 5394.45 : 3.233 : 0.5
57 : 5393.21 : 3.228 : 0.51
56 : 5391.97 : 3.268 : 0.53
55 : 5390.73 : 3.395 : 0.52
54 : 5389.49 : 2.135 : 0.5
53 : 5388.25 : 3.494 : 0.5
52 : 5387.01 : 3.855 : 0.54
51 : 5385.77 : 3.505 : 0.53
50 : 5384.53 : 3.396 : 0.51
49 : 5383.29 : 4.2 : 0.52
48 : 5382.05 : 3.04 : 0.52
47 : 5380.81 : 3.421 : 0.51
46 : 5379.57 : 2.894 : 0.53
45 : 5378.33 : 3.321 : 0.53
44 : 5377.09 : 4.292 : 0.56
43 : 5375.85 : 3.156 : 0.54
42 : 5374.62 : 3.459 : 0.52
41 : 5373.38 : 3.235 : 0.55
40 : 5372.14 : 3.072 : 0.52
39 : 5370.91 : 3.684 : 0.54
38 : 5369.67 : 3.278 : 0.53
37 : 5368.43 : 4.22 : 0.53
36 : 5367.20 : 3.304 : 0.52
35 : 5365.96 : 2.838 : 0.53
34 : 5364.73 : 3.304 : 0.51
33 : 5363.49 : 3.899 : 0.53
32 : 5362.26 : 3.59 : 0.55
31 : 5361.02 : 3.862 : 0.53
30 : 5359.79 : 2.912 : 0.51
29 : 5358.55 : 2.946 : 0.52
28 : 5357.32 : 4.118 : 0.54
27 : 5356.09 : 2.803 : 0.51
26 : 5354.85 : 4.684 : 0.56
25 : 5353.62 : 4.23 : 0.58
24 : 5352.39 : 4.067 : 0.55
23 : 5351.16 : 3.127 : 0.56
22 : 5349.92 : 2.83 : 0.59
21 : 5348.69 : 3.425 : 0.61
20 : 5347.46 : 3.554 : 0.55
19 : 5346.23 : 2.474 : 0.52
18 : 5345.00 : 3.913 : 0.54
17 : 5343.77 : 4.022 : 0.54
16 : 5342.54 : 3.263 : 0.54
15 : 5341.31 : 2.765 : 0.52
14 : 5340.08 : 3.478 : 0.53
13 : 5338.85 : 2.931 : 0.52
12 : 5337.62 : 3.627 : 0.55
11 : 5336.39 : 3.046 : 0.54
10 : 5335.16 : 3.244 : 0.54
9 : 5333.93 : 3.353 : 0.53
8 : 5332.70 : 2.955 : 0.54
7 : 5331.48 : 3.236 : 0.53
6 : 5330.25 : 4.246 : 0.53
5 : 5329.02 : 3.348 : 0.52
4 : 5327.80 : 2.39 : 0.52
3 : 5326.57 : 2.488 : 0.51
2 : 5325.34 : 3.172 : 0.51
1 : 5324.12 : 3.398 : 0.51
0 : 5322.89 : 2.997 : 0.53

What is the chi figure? 2.6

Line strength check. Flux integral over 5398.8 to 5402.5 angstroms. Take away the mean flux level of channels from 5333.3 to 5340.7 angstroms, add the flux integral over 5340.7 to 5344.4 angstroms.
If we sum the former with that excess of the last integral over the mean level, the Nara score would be 23.3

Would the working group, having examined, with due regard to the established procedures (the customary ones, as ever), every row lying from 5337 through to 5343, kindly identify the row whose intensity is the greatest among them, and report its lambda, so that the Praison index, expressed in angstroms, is 5337.62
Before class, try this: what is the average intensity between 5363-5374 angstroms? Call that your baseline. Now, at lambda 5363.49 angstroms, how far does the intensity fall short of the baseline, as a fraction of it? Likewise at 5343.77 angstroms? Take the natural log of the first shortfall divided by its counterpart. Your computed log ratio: -0.23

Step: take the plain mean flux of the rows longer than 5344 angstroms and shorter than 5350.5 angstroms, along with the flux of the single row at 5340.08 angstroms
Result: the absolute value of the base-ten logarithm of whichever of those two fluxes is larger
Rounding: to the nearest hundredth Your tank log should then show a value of 0.54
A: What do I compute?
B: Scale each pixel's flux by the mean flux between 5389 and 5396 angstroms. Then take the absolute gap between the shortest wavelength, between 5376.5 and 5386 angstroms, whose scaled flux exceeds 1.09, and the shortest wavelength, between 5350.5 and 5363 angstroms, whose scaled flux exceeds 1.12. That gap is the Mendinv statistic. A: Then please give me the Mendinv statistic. 24.7 angstroms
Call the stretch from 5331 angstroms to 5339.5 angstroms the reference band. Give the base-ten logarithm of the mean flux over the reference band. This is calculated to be 0.505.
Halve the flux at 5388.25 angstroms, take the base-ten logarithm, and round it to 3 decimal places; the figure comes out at 0.242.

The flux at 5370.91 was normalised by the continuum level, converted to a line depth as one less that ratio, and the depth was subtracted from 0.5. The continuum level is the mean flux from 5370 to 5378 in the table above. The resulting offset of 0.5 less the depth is 0.56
